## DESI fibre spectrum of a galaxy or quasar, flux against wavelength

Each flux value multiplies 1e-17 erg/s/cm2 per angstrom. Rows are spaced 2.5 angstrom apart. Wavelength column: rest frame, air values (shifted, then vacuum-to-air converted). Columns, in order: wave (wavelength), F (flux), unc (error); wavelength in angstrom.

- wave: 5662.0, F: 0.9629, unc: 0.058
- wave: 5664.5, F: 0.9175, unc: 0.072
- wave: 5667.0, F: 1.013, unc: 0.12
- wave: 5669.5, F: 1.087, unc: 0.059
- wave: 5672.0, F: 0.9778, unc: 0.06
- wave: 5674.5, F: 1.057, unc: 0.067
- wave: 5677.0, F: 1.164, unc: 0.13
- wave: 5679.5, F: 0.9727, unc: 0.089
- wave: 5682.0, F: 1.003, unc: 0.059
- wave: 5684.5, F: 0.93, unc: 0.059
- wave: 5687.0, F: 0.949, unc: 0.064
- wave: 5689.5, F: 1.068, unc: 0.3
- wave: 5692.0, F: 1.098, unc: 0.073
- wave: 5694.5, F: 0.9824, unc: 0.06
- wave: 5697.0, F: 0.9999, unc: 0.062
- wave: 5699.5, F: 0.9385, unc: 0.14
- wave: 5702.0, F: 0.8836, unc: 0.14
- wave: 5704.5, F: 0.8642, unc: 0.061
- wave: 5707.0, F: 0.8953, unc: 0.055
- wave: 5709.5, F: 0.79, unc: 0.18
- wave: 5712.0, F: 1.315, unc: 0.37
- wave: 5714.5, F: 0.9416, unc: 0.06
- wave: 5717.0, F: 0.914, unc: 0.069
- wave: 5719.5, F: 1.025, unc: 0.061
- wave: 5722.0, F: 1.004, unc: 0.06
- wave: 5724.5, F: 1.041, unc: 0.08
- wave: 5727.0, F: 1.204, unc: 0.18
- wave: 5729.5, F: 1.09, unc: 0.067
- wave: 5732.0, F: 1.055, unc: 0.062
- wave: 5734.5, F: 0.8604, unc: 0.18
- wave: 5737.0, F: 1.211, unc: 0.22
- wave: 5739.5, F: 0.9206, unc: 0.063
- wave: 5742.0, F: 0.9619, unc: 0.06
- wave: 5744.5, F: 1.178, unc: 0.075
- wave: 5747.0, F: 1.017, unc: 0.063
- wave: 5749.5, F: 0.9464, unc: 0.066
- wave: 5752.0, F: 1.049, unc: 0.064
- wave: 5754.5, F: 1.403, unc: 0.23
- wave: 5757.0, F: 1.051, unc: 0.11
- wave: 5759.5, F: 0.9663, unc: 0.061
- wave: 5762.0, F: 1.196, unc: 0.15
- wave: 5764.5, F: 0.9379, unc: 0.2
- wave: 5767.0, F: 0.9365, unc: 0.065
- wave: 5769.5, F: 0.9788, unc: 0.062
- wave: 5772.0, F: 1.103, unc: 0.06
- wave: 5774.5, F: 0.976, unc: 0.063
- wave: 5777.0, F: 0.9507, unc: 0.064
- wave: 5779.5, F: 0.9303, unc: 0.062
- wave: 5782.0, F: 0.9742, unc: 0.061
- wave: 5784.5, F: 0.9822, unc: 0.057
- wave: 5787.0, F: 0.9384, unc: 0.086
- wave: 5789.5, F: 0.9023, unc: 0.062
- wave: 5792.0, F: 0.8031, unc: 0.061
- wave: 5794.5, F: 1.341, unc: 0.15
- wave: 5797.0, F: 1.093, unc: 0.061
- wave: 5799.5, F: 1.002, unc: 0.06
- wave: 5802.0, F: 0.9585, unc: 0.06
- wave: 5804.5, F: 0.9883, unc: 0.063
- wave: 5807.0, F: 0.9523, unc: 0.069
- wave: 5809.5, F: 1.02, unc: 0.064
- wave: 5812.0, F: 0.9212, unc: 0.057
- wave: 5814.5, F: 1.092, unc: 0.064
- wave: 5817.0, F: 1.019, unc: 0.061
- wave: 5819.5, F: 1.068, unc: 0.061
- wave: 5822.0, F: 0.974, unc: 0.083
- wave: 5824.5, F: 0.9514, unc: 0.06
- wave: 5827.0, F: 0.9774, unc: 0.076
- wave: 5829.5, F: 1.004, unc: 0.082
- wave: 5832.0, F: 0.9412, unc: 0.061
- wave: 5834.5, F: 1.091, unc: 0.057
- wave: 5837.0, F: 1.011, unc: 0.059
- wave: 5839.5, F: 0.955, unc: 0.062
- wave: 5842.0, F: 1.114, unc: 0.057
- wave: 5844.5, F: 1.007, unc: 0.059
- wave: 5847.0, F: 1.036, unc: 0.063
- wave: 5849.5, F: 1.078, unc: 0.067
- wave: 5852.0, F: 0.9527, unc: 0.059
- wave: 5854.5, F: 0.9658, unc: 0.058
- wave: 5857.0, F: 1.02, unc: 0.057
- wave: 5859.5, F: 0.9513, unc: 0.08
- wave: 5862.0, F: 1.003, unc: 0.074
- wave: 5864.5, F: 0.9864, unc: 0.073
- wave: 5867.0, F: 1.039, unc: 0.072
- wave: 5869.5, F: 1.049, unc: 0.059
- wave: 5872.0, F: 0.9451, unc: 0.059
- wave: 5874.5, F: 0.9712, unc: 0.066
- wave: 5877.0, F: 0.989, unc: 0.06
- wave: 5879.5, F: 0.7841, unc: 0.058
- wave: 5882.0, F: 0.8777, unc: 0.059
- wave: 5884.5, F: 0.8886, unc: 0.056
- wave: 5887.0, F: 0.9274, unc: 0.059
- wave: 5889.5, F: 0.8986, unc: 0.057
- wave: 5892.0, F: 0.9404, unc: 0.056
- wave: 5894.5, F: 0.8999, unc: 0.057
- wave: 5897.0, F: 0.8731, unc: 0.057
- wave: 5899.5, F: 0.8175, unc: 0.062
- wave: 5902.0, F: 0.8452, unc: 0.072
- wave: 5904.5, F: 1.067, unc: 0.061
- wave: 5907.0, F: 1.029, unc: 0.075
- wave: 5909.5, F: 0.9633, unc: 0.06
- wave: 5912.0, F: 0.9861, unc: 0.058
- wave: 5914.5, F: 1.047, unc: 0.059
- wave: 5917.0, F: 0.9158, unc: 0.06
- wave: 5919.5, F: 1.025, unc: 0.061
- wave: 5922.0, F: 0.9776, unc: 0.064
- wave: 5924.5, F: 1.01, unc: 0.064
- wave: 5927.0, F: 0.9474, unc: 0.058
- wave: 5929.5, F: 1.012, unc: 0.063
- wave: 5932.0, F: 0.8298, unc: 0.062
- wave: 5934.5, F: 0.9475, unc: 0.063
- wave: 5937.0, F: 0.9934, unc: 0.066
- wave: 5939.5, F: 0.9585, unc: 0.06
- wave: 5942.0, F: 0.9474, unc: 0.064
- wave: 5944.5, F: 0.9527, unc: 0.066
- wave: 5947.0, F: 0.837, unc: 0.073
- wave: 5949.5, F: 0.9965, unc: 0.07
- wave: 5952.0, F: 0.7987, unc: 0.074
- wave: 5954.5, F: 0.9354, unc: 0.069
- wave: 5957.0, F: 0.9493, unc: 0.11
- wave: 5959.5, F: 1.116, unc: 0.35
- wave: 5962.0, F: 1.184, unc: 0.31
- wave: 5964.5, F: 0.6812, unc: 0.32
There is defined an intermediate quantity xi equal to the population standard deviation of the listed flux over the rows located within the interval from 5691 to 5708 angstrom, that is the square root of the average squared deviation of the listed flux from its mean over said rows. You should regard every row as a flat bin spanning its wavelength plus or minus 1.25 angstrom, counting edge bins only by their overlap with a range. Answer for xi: 0.076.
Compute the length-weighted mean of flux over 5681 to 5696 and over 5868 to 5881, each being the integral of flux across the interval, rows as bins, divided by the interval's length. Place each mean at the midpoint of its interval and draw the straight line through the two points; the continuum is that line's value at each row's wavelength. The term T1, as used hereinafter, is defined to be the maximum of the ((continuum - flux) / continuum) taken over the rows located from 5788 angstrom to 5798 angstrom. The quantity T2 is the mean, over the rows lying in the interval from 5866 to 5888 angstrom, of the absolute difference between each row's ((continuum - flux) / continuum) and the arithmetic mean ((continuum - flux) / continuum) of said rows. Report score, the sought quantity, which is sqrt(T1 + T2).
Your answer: 0.490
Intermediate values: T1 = 0.175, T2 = 0.066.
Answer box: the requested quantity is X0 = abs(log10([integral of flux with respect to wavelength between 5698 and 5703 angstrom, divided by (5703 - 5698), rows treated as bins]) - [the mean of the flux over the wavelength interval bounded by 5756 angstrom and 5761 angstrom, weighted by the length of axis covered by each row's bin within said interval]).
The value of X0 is 1.05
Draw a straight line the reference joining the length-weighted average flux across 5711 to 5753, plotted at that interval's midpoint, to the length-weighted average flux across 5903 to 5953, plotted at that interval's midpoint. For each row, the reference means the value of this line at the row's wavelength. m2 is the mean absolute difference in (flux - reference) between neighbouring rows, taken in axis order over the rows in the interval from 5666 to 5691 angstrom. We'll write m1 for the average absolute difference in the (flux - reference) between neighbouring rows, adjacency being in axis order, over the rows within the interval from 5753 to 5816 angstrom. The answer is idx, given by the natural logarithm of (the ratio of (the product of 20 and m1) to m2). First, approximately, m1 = 0.12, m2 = 0.089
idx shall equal 3.27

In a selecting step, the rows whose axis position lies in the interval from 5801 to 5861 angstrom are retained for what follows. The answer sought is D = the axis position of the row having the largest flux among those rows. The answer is 5842.0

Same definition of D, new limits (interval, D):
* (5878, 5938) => 5904.5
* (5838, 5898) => 5842.0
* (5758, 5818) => 5794.5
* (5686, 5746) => 5712.0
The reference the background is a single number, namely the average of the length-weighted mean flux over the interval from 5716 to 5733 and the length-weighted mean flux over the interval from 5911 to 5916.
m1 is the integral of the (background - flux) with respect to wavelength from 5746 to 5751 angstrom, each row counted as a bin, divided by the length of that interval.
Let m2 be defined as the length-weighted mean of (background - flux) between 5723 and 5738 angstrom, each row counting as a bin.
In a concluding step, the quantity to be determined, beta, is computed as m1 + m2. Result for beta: 0.006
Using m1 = 0.05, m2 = -0.04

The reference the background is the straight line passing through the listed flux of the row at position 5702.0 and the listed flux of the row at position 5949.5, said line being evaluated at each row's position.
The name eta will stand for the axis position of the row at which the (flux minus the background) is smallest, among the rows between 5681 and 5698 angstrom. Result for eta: 5684.5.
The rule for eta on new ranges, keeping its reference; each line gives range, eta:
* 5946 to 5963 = 5952.0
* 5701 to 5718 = 5709.5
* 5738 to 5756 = 5739.5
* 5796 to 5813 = 5812.0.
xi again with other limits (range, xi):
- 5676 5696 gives 0.076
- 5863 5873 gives 0.042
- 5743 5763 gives 0.142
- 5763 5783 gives 0.052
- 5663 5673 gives 0.061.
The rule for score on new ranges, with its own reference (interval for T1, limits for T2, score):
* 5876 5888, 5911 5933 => 0.474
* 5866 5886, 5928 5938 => 0.484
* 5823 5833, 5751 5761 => 0.407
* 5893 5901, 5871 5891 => 0.425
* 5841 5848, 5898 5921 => 0.159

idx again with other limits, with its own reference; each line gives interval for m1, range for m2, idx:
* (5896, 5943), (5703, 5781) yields 2.27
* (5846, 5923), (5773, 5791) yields 3.74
